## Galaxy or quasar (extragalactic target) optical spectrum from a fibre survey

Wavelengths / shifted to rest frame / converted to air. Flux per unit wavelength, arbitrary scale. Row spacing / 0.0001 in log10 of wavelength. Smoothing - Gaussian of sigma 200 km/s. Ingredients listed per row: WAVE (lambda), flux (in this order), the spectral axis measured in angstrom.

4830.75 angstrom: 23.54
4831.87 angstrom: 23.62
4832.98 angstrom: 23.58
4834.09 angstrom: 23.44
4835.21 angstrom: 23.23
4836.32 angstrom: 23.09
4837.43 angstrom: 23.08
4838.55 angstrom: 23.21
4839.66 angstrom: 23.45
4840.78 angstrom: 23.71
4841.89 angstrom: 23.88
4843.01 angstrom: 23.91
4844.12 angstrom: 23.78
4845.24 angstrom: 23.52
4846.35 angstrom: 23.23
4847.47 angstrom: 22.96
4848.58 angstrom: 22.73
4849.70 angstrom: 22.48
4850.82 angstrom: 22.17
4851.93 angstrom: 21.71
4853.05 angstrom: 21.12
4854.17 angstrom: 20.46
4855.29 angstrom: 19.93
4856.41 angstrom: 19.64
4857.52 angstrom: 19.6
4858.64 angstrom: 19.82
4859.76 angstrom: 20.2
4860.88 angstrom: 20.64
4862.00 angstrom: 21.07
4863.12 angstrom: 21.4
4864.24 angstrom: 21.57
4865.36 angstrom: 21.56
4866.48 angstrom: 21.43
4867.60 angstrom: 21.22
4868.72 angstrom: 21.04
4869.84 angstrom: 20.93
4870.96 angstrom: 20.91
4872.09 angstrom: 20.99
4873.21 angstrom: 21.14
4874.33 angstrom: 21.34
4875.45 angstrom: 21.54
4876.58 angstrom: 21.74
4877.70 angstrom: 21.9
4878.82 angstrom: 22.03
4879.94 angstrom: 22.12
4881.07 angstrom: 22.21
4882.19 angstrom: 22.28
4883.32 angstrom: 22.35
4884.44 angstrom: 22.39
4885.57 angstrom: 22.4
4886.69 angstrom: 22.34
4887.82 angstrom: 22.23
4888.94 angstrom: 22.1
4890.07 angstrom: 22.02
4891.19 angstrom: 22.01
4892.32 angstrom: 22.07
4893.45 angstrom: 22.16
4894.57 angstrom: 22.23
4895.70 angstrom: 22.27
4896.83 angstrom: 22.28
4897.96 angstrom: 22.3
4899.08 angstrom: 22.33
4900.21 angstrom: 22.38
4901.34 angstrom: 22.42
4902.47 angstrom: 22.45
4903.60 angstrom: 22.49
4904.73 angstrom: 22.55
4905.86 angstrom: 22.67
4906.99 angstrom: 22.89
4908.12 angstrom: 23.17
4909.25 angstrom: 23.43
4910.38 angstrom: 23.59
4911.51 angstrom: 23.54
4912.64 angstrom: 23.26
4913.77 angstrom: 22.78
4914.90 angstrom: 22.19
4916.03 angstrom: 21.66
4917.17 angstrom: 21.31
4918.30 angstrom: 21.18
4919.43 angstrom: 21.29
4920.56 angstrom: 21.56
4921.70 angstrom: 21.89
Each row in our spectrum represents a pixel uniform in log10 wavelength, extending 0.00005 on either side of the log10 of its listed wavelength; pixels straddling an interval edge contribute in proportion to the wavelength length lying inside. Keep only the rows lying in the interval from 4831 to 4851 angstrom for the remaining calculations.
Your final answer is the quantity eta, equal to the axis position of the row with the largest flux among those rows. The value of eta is 4843.01 angstrom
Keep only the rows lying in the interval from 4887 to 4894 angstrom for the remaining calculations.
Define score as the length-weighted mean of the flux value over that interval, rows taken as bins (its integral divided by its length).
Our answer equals 22.09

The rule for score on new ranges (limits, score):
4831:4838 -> 23.32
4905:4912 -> 23.19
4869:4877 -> 21.20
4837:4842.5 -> 23.45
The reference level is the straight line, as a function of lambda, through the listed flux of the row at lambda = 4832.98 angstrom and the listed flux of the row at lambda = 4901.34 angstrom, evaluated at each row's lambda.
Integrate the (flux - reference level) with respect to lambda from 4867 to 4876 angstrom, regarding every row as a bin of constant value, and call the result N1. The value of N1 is -16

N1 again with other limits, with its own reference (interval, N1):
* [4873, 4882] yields -9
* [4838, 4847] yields 1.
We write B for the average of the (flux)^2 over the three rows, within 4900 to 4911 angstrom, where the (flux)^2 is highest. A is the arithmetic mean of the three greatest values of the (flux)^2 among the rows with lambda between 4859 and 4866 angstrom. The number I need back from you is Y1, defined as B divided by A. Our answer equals 1.18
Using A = 463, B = 547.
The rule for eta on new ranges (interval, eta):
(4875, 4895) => 4885.57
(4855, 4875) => 4864.24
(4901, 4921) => 4910.38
